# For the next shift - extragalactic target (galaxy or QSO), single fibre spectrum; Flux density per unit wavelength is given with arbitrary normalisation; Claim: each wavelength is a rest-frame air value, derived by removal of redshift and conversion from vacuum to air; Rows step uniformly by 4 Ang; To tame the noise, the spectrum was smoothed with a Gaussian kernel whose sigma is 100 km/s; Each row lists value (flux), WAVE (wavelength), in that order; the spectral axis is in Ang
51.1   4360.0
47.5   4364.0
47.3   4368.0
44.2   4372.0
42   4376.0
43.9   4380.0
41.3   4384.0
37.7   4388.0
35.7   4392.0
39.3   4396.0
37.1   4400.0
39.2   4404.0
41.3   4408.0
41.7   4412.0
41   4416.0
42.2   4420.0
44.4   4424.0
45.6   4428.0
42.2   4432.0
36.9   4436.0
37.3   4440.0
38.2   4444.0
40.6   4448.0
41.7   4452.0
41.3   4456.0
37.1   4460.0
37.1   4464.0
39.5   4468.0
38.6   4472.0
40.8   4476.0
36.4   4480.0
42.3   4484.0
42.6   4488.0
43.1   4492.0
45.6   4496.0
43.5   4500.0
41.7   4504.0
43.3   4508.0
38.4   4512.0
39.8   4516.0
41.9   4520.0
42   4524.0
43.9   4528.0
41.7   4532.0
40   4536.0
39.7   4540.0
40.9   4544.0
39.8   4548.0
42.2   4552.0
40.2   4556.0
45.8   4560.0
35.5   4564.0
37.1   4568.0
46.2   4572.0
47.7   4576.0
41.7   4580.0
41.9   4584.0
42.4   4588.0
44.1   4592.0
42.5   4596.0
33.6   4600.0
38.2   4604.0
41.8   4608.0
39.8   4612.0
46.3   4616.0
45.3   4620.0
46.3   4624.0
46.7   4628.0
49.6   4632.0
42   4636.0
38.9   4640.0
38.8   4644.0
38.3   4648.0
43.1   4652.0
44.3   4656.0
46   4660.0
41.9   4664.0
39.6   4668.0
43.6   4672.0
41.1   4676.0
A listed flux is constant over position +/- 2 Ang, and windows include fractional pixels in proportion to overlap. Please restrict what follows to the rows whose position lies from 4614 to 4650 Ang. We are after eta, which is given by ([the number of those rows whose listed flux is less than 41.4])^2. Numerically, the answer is 9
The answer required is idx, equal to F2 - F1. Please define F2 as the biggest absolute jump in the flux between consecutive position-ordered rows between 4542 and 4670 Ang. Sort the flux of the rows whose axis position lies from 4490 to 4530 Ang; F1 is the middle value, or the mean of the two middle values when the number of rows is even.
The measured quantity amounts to -32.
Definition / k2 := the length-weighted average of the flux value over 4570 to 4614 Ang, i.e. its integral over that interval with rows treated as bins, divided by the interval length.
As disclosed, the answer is 41.8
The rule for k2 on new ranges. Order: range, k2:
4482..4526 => 42.2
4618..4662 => 43.6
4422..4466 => 40.2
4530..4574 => 40.8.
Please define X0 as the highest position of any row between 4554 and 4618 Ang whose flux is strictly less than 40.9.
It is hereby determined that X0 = 4612.0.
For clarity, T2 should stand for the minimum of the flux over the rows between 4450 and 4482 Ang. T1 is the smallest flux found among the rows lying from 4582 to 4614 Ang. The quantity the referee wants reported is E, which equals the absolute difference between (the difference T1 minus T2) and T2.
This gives 39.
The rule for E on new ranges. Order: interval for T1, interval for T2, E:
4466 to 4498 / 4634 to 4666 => 40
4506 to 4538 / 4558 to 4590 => 33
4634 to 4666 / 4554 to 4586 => 33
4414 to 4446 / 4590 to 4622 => 30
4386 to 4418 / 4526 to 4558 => 44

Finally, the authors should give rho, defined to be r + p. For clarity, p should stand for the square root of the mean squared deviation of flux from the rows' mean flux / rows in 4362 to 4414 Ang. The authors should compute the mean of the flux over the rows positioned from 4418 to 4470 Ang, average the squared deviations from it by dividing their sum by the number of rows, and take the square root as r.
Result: 6.3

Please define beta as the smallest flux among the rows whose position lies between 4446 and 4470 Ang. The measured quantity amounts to 37.1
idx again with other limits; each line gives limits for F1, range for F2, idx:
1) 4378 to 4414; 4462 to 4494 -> -33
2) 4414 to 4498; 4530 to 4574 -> -31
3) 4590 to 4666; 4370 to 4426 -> -39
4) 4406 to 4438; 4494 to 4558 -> -37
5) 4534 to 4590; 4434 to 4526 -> -35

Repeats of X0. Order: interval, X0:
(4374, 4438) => 4436.0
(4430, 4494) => 4480.0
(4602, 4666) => 4648.0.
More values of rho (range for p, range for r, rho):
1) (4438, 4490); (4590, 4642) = 6.3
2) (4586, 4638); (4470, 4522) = 6.4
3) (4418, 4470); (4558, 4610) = 6.9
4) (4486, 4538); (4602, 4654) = 5.5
